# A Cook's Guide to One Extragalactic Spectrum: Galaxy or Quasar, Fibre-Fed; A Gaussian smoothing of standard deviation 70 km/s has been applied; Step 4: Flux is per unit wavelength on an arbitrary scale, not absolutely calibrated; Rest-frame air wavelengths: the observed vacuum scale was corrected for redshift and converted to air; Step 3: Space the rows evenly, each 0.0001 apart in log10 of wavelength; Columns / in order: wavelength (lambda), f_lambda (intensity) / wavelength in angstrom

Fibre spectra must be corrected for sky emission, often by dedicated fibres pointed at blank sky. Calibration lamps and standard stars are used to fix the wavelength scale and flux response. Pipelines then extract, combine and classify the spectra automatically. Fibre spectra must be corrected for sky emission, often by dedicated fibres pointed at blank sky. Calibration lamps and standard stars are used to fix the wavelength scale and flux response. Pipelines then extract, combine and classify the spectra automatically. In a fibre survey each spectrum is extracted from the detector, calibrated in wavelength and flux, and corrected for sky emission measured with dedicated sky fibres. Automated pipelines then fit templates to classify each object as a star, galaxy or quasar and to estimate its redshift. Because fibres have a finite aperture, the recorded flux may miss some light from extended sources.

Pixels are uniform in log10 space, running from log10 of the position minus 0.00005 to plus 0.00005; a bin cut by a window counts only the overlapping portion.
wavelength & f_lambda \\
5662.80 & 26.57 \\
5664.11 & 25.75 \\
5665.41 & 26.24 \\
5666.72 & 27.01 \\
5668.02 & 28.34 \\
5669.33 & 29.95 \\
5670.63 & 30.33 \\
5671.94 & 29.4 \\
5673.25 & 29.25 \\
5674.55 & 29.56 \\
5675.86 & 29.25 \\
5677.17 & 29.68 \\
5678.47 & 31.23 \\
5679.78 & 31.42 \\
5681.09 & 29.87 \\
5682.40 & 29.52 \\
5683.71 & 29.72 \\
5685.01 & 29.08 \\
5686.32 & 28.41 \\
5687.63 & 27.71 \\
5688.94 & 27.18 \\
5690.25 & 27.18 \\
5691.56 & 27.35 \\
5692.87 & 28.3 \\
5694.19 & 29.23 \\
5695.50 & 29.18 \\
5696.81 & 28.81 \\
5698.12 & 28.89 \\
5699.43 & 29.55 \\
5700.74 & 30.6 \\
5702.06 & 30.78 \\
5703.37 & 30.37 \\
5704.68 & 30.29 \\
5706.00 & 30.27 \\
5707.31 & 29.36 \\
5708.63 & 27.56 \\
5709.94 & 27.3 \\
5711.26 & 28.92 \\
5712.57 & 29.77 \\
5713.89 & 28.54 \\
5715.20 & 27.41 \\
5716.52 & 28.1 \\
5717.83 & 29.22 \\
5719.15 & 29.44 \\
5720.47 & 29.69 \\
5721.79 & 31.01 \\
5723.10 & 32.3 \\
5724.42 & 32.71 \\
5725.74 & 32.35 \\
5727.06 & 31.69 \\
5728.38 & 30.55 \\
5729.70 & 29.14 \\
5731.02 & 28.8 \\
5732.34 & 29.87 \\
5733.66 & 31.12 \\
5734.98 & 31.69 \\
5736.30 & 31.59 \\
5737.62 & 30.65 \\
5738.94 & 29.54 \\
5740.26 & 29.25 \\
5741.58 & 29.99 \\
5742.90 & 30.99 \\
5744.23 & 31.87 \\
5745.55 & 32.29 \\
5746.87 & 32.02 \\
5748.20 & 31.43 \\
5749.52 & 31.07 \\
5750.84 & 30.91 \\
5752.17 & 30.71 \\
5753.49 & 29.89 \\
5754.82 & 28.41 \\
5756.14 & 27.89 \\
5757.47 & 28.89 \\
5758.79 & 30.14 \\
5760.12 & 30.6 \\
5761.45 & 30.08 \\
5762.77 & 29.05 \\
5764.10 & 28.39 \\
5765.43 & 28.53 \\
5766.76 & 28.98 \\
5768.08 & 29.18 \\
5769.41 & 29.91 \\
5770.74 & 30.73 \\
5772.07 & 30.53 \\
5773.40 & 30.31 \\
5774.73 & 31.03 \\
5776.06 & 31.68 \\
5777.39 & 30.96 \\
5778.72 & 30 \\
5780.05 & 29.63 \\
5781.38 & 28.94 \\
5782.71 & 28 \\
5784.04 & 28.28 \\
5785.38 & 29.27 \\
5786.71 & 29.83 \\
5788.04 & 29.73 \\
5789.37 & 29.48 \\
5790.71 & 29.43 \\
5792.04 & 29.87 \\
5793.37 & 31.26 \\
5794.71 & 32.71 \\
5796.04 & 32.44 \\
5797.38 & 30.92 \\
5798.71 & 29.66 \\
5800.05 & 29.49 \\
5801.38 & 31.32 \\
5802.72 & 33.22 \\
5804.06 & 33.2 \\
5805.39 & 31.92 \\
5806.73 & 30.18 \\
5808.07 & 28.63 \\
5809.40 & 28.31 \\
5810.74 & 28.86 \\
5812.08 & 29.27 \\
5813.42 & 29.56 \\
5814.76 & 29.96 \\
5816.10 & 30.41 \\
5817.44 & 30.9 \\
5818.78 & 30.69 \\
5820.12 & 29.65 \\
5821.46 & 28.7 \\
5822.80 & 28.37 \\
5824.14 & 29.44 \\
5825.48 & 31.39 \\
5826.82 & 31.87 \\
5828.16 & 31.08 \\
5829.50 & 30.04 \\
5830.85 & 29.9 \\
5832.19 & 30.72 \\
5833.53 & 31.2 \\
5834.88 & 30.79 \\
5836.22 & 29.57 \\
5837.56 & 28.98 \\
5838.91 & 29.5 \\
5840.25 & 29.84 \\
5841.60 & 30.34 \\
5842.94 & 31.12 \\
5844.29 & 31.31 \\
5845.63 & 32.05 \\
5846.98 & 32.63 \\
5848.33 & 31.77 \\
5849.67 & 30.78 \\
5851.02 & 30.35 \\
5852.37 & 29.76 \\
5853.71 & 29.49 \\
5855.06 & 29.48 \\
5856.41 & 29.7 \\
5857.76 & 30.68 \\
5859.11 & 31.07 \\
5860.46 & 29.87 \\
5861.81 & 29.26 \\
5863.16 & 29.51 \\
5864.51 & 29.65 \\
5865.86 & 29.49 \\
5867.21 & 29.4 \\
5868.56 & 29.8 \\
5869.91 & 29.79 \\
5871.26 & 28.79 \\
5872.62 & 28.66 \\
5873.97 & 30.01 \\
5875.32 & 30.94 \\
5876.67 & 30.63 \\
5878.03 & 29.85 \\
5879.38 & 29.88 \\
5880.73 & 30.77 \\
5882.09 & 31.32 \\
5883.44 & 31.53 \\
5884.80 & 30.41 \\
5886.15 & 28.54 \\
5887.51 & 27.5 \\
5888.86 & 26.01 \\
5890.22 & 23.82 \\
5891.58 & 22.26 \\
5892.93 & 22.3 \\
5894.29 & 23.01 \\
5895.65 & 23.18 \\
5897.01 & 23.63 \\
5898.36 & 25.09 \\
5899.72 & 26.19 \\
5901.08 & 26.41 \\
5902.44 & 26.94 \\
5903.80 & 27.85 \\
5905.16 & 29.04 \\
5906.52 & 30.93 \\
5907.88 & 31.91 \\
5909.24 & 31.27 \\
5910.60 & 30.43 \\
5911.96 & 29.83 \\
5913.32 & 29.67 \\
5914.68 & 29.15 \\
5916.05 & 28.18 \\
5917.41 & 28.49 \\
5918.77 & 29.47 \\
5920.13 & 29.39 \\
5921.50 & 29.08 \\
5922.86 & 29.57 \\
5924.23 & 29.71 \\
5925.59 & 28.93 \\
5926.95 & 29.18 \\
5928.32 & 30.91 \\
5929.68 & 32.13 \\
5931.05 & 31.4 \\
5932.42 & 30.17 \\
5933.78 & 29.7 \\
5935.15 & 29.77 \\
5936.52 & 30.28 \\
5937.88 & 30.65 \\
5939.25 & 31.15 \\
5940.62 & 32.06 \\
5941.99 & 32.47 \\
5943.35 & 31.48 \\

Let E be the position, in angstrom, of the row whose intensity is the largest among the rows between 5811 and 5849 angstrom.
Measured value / 5846.98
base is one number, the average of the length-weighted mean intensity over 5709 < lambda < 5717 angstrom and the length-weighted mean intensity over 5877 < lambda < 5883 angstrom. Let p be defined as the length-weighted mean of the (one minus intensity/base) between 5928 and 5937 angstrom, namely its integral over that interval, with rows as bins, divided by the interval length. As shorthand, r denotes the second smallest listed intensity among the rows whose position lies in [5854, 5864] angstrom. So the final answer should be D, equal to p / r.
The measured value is -0.0014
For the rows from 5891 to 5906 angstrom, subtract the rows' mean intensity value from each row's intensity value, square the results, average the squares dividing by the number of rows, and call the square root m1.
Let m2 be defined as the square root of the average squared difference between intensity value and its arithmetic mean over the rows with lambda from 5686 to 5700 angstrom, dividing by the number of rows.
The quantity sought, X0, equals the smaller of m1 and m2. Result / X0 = 0.83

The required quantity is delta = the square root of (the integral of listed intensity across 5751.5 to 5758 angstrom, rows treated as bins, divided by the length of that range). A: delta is 5.40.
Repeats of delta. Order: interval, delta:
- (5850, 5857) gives 5.46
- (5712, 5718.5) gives 5.35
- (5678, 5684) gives 5.51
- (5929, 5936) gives 5.53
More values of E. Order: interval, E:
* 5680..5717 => 5702.06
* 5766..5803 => 5802.72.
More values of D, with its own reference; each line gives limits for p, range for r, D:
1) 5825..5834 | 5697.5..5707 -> -0.0017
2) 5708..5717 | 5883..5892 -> 0.0017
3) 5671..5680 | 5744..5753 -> -0.0005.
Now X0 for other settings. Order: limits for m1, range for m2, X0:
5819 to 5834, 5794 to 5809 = 1.08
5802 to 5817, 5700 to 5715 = 1.16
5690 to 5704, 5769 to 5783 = 0.99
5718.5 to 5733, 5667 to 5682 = 0.85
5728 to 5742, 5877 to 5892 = 0.95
